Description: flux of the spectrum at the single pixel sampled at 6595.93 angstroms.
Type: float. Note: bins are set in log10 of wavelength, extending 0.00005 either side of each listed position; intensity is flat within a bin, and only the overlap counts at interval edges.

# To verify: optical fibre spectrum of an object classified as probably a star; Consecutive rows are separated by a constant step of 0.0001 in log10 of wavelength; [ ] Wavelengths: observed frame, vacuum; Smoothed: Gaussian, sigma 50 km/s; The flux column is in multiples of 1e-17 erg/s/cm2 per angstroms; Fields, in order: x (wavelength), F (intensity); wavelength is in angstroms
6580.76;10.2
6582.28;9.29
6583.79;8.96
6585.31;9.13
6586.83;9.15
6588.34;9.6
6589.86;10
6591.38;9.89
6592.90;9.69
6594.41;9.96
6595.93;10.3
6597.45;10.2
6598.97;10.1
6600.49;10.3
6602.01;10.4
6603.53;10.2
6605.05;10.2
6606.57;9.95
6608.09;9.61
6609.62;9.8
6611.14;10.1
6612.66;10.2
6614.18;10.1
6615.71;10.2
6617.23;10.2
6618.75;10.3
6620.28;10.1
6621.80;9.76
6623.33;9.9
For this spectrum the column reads 10.3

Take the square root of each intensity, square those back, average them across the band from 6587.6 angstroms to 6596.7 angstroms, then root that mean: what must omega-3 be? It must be 3.15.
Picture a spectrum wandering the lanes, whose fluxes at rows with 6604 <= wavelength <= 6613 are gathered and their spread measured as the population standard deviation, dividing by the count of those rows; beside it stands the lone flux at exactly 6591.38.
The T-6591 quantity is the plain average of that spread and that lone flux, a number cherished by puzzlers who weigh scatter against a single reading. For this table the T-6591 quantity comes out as 5.05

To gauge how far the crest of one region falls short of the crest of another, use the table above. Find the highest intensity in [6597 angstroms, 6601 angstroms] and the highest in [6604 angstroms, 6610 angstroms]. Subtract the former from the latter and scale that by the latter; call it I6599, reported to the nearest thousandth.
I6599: -0.010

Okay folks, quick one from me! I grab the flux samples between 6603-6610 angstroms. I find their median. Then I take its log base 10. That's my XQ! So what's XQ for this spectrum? 1.00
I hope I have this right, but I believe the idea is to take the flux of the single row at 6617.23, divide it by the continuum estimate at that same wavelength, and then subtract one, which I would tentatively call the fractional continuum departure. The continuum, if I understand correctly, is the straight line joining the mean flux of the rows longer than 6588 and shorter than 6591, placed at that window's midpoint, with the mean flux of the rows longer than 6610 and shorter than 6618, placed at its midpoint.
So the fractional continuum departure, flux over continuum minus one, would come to 0.00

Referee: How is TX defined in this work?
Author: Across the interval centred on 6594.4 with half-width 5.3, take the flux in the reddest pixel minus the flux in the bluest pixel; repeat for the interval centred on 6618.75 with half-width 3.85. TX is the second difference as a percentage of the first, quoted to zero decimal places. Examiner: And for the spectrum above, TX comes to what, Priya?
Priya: -440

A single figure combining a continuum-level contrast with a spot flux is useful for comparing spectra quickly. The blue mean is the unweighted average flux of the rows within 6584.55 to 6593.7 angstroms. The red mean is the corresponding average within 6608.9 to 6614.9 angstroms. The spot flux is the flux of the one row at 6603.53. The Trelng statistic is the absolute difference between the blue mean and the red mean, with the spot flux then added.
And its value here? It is 10.7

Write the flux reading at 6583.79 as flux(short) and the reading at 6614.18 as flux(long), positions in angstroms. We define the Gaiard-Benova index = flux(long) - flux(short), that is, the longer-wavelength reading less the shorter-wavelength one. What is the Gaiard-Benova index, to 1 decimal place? 1.1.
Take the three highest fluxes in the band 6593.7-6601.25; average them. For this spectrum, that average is 10.3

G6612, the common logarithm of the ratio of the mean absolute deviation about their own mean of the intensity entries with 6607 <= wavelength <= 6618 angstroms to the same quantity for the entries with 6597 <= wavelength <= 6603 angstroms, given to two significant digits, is 0.27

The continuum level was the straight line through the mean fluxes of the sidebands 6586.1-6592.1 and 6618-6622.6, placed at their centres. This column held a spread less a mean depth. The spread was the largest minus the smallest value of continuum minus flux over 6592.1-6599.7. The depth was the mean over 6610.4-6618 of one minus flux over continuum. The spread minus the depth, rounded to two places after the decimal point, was 0.59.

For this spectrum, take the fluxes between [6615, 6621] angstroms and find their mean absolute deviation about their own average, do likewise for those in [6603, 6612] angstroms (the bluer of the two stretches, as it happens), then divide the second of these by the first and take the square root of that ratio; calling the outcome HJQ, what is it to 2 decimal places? 1.95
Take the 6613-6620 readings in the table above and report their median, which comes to 10.2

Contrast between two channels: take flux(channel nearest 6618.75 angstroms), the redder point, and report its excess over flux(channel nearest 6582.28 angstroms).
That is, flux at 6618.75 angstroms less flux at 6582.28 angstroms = 1.0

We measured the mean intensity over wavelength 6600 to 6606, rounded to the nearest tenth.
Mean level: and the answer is 10.3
